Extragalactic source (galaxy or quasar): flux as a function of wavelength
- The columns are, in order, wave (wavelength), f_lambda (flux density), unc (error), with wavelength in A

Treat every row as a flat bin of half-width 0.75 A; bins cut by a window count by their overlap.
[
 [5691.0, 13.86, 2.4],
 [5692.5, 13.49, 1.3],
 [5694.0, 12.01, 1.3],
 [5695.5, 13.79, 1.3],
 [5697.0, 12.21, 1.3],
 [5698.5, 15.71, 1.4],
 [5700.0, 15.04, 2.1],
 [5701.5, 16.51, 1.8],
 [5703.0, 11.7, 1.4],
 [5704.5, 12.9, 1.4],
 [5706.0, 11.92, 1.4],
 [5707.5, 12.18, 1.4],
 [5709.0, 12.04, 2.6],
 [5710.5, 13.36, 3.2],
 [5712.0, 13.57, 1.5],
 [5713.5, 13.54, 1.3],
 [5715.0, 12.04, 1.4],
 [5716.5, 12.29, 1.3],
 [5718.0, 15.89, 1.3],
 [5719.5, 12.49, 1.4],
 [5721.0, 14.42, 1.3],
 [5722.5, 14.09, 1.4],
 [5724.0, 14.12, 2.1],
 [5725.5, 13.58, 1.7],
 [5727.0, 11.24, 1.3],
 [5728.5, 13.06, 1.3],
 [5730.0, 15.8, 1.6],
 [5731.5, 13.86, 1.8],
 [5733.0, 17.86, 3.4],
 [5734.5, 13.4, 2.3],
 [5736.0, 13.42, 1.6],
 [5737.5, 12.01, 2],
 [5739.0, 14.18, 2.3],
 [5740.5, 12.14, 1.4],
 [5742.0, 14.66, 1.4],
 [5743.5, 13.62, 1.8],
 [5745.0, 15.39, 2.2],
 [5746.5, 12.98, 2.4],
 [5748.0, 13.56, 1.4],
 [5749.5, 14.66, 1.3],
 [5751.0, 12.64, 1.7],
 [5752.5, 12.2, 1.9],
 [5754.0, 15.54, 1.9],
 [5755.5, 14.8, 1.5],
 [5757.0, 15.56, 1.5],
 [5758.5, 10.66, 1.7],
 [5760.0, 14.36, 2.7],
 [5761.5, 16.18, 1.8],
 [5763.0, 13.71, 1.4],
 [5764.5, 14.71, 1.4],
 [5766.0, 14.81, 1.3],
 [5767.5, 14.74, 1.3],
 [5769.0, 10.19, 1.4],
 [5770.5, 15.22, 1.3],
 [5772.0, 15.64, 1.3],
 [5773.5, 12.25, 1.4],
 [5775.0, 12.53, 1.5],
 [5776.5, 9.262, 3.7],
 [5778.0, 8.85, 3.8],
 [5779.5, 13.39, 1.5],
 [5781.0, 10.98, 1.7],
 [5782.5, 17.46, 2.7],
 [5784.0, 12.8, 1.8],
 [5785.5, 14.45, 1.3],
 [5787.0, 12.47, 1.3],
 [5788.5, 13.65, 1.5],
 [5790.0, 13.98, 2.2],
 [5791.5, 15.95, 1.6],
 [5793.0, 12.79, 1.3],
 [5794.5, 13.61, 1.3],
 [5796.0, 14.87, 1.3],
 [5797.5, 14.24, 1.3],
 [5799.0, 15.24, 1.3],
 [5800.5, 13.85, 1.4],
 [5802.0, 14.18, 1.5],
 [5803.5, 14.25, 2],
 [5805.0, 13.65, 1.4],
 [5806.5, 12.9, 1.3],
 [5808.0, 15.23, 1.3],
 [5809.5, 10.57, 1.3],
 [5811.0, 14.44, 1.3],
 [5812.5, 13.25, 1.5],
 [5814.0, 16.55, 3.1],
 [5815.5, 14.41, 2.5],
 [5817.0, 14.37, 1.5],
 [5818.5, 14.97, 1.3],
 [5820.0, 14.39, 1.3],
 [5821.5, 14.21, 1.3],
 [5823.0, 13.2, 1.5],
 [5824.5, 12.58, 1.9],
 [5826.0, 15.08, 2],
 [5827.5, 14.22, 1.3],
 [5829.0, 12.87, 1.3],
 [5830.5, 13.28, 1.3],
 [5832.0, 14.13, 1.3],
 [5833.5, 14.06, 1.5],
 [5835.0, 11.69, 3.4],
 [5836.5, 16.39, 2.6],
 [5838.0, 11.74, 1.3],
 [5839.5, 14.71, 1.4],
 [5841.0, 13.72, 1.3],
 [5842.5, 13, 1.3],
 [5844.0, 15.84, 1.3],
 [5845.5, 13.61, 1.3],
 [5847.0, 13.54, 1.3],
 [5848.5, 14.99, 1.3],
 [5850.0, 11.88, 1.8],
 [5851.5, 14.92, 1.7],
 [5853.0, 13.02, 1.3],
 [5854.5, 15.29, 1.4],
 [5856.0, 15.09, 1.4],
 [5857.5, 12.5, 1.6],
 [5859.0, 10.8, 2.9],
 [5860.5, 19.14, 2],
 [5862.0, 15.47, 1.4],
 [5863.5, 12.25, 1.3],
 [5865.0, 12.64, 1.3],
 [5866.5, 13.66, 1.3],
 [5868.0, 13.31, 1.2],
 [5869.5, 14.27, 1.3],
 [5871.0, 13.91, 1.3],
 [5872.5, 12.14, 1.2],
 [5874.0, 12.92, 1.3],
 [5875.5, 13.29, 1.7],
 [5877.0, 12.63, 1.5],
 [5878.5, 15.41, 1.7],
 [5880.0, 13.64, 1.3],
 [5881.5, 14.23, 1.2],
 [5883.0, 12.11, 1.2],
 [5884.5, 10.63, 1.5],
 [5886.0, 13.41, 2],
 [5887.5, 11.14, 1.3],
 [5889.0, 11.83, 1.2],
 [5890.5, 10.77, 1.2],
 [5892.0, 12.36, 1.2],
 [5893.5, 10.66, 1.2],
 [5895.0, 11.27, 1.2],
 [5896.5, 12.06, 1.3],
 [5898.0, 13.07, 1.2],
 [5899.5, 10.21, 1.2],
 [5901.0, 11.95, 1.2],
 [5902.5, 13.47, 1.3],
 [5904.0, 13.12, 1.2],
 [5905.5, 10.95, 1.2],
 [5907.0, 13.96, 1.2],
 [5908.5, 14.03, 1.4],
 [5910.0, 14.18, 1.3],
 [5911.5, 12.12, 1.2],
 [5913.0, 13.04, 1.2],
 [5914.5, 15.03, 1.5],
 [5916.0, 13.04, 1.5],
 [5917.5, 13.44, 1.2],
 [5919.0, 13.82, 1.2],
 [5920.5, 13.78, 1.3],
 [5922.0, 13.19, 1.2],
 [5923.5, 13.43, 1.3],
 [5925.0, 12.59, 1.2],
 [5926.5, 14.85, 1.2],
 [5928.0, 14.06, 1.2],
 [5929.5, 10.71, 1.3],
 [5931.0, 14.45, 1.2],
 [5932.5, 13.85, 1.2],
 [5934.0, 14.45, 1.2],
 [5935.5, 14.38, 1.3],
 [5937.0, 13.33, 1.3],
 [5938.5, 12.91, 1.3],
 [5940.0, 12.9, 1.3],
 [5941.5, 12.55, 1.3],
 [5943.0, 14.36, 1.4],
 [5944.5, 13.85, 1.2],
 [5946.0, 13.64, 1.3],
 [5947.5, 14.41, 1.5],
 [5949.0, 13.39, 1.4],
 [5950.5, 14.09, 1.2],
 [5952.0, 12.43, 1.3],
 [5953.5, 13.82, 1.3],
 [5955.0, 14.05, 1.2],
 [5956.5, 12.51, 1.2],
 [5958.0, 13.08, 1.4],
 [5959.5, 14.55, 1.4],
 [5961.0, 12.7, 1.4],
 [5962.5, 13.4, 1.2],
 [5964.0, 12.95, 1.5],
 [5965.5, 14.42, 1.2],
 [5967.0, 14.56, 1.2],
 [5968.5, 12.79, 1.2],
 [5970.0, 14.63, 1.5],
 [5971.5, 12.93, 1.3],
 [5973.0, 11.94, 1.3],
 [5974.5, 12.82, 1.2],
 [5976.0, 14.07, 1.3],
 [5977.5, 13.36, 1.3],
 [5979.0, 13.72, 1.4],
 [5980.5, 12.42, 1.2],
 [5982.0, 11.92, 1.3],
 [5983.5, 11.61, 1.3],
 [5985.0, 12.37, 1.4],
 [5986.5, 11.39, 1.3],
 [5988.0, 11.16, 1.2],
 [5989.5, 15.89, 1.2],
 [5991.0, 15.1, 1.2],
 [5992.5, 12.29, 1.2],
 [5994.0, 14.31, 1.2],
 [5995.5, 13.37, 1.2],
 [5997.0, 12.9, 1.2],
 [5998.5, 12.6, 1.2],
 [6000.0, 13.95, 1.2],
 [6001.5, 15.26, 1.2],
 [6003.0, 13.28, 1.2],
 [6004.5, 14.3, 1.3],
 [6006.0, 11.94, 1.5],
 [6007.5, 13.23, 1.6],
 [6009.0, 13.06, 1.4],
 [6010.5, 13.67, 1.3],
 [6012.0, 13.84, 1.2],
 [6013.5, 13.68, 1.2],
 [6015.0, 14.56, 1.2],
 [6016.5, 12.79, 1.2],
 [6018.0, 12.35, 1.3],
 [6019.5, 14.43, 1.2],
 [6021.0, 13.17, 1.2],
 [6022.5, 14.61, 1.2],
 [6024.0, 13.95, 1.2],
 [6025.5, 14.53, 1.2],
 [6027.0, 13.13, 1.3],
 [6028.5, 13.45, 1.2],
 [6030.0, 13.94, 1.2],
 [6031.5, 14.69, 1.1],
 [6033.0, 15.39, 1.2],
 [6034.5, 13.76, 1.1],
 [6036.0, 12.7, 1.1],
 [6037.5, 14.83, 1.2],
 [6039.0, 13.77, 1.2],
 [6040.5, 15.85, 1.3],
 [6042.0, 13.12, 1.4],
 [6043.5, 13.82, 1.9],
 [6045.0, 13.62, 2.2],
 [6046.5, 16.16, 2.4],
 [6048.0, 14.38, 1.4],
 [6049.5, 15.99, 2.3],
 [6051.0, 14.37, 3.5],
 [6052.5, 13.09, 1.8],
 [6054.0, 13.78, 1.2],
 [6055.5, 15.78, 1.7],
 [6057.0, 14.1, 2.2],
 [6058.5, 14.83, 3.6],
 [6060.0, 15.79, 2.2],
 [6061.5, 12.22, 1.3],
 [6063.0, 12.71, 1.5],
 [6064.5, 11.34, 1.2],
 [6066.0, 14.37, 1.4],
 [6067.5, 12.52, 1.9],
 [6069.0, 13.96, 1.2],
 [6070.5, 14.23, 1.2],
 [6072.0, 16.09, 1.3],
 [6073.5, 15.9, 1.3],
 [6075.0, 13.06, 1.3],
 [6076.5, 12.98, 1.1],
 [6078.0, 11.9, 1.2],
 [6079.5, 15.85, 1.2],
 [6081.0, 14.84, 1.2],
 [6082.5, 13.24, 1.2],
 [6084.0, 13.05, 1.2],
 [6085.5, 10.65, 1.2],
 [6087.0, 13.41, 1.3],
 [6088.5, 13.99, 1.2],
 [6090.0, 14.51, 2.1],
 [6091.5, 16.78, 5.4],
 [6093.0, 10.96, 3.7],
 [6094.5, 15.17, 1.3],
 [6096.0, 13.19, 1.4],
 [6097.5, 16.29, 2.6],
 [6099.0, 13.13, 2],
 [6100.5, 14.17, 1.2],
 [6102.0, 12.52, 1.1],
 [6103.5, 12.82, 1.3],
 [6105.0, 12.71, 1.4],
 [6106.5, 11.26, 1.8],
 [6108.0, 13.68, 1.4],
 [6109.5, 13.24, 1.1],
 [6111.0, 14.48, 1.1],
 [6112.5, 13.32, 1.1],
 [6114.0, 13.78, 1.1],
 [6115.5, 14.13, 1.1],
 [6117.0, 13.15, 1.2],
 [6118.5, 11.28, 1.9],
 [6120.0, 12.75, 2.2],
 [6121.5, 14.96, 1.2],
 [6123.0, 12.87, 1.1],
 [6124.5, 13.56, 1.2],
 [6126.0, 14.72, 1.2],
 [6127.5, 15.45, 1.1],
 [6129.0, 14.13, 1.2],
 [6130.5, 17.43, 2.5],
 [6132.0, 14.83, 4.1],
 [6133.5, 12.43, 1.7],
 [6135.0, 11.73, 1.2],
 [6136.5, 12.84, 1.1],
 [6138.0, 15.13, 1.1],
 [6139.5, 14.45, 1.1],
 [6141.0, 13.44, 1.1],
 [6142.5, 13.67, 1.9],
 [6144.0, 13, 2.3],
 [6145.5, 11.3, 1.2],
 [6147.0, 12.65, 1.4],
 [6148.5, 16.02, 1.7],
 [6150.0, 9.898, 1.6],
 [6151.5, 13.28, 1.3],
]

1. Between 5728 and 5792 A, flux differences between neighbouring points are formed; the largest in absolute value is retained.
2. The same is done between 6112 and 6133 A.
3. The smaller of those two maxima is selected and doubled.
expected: 6.6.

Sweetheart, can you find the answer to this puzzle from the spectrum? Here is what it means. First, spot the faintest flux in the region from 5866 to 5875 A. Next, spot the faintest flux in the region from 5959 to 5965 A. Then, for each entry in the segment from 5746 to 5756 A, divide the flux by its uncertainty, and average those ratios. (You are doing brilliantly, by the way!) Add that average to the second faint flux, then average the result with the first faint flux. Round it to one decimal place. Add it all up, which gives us 16.6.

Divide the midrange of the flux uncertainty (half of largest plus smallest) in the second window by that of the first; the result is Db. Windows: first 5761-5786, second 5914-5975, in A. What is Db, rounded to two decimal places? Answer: 0.53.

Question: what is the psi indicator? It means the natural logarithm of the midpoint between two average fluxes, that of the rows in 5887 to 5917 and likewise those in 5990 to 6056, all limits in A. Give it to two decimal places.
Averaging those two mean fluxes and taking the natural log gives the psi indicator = 2.58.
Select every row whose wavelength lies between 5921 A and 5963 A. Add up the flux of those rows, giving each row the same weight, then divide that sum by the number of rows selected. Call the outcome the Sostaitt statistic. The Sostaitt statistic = 13.5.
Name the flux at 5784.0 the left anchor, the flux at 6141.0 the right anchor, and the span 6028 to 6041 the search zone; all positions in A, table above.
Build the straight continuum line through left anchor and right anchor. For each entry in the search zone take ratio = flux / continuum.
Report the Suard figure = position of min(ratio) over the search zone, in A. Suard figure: 6036.0 A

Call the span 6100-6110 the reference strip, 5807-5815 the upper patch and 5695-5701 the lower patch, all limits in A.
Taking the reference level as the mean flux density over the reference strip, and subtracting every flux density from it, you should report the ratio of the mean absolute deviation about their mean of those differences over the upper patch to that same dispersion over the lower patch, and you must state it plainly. 1.4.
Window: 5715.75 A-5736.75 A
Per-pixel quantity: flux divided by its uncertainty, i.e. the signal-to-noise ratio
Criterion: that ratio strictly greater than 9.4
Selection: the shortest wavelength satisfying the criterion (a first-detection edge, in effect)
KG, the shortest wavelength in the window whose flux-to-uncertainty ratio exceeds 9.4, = 5716.5 A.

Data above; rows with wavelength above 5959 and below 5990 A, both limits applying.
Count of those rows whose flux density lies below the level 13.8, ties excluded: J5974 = 15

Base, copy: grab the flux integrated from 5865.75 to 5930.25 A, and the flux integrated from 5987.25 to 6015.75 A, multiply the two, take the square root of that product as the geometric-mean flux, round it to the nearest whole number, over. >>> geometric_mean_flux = 567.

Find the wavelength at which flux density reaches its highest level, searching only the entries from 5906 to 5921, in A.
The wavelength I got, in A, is 5914.5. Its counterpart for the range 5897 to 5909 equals 5908.5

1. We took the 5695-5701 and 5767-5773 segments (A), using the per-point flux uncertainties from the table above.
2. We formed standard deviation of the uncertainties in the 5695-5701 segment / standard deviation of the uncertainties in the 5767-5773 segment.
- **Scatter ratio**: 7.7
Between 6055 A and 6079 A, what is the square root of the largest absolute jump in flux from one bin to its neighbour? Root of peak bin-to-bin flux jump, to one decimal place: 1.9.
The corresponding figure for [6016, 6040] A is 1.5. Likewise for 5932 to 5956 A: 1.3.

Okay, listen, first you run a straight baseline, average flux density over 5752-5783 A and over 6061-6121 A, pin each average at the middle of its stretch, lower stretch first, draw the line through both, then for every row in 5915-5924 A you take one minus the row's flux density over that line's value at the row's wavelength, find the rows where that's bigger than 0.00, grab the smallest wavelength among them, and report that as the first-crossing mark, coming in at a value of 5916.0 A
